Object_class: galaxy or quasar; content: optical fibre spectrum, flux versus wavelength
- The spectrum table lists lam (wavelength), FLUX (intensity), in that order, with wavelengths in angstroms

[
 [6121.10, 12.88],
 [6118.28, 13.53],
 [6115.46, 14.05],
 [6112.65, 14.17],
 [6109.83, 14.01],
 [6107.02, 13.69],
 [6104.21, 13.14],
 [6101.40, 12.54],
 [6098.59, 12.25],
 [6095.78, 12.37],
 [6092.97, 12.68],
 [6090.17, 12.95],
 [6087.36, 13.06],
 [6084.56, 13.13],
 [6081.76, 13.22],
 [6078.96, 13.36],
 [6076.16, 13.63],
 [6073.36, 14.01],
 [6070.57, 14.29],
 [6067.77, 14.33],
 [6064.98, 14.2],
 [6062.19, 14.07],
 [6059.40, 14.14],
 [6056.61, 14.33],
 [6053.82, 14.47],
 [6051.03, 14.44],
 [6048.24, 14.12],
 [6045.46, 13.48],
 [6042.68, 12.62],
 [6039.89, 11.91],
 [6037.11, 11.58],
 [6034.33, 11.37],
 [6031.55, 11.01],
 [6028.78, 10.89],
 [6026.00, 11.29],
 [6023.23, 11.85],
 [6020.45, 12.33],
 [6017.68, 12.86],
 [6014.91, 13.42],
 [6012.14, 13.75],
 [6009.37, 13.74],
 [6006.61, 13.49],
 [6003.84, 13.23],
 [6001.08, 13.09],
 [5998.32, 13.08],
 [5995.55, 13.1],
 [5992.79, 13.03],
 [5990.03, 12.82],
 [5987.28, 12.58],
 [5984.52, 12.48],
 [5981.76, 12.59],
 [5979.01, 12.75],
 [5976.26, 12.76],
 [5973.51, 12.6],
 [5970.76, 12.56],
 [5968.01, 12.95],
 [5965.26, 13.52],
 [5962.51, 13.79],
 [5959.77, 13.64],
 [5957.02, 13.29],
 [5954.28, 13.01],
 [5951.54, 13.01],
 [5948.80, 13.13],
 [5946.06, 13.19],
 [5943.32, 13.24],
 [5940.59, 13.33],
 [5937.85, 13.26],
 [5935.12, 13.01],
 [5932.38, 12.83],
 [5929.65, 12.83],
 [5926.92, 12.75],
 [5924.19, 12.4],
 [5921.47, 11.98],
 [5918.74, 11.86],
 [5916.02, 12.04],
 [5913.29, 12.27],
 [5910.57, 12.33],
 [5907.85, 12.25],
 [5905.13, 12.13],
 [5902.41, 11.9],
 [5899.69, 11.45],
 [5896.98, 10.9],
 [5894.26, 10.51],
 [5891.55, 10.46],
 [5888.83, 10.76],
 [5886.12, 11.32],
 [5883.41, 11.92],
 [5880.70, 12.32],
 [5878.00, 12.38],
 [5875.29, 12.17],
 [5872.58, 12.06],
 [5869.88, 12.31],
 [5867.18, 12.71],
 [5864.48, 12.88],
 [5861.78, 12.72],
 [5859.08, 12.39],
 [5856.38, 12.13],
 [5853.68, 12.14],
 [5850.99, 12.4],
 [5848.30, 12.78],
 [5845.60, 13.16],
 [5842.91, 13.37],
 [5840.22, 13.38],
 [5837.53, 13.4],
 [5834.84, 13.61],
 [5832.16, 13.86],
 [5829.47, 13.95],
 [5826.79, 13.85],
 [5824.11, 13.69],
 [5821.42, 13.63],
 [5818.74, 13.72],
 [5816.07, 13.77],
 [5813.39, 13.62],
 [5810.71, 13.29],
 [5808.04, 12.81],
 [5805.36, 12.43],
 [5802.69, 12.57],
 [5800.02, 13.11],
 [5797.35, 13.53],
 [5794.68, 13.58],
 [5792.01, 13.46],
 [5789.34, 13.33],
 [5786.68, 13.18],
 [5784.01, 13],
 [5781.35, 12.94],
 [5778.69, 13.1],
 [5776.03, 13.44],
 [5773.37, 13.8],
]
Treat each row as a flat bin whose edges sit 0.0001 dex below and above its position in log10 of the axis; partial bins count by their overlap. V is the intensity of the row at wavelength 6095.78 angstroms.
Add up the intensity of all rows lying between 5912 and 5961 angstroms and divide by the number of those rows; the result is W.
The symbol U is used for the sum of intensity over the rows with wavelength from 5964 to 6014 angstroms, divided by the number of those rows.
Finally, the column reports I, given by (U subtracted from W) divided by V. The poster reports -0.014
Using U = 13.0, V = 12.37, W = 12.8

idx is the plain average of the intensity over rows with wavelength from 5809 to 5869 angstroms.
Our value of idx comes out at 13.2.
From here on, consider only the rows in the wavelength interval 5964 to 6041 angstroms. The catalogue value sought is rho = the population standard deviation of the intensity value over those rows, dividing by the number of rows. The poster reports 0.79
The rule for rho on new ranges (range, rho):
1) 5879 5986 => 0.83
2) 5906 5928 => 0.26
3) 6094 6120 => 0.71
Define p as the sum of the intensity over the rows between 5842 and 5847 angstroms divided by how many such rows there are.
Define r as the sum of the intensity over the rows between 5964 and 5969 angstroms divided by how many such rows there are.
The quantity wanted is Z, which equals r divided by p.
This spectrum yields 1.00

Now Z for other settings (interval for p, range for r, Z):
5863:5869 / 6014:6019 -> 1.03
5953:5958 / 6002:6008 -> 1.02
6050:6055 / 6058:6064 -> 0.98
